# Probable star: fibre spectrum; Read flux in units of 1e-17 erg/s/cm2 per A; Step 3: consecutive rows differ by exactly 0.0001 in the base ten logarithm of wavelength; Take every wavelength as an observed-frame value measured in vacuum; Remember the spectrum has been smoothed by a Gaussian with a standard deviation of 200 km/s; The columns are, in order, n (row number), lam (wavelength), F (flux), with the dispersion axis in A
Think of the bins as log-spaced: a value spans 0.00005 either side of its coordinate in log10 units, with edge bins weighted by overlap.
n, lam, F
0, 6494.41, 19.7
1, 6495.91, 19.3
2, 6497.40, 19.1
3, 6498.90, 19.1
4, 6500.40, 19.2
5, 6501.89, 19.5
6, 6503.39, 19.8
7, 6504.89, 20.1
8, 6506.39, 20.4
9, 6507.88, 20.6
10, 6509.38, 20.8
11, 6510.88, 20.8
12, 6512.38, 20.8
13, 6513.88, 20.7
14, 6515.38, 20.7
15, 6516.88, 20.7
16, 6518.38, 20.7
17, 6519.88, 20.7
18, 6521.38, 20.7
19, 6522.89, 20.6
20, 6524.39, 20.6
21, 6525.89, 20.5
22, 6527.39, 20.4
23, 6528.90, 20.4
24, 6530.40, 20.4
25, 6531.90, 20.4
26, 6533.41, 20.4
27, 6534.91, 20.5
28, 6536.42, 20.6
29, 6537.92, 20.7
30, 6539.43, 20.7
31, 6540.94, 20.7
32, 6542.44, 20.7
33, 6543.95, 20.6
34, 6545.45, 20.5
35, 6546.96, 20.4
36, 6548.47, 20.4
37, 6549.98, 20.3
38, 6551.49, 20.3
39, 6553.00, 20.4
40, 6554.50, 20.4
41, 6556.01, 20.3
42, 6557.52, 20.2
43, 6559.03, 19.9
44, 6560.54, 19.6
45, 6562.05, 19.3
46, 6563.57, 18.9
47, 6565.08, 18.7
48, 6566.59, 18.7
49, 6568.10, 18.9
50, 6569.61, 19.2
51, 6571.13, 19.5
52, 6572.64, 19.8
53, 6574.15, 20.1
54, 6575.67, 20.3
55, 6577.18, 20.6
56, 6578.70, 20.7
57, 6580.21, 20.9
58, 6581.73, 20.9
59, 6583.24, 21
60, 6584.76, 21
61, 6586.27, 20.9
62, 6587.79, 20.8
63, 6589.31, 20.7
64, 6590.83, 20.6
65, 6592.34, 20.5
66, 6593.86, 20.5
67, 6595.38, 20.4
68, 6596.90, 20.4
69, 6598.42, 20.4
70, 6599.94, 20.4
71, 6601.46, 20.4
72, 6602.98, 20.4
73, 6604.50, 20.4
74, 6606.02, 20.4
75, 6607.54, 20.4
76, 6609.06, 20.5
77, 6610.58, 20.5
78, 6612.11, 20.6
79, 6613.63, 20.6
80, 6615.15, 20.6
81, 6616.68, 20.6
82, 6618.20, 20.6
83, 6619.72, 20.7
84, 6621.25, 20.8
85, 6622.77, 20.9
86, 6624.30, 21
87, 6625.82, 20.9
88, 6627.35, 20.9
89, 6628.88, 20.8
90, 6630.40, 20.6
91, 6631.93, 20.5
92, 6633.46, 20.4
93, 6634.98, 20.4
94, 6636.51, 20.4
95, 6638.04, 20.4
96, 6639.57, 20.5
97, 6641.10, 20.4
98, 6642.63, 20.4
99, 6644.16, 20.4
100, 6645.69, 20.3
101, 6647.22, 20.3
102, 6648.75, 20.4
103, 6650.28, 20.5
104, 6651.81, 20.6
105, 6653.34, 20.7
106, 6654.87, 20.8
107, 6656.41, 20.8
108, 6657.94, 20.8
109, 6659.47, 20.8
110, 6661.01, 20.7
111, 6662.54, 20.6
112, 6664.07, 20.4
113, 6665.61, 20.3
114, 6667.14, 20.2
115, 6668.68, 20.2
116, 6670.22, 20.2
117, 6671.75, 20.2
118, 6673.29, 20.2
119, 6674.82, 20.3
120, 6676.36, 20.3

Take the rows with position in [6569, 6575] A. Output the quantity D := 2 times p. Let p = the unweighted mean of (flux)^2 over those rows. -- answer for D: 772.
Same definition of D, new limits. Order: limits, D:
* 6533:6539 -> 845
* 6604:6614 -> 839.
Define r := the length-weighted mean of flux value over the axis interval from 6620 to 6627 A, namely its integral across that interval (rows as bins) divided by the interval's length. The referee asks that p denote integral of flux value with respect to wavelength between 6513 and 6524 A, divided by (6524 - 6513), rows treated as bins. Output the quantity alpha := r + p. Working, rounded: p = 20.7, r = 20.9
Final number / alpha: 41.55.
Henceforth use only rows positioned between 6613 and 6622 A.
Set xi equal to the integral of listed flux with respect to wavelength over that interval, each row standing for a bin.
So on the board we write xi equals 186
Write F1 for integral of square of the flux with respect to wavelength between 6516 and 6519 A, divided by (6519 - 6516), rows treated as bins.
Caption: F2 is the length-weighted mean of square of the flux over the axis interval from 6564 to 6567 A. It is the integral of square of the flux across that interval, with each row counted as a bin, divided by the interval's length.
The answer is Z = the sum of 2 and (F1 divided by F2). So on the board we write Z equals 3.22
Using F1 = 429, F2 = 351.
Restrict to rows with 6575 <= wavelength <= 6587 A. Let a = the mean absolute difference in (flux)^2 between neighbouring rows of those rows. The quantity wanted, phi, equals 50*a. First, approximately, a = 4.7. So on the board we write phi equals 236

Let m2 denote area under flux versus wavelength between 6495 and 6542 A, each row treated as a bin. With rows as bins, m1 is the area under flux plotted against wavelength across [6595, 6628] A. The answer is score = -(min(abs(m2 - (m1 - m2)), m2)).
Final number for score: -956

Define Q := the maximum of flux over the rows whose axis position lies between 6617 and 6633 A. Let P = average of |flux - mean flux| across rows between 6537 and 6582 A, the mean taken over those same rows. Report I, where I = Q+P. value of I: 21.6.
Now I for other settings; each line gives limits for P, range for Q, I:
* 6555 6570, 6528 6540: 21.2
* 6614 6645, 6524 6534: 20.8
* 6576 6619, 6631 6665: 21.0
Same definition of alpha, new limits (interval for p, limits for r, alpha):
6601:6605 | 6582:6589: 41.32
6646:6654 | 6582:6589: 41.41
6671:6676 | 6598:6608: 40.64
